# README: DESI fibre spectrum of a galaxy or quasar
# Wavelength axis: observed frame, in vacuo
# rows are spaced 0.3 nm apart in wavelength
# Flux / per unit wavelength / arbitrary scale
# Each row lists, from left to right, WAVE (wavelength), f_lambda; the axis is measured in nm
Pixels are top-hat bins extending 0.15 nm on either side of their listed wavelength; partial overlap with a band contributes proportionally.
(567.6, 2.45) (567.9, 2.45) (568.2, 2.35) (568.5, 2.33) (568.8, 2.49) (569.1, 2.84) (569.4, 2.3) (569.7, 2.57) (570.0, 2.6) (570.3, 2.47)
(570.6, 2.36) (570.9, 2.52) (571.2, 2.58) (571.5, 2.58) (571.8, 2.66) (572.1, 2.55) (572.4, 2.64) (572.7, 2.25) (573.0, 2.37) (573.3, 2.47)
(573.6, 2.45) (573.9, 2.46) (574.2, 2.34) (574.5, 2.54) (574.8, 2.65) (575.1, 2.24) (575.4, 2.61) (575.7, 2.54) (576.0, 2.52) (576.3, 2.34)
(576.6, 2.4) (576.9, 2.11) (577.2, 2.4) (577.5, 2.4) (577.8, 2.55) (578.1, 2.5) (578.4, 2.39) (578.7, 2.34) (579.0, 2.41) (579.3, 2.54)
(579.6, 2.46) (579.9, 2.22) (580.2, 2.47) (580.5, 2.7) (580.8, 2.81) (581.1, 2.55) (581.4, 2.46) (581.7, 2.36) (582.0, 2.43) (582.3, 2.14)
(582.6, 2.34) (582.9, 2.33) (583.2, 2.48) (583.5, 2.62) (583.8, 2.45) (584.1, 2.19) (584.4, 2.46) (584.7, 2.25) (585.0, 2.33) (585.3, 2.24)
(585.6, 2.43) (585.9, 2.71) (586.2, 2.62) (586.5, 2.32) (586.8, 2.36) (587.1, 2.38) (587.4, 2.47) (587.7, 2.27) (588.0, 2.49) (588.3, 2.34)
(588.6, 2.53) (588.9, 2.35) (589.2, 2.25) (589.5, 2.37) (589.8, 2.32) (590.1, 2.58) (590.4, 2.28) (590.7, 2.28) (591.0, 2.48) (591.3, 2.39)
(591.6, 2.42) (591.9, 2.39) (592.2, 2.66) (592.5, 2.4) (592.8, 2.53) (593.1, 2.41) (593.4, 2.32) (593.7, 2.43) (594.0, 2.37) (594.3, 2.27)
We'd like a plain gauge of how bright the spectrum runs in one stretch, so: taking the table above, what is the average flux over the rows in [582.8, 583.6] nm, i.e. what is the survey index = 2.48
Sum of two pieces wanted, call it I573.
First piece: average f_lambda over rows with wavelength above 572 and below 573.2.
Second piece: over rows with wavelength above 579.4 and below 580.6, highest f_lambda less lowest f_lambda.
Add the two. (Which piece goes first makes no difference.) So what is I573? 2.93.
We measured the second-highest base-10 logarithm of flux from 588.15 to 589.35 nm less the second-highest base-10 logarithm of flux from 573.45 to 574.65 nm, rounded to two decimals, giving -0.02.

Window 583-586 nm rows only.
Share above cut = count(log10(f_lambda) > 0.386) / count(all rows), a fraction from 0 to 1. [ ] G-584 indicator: 0.50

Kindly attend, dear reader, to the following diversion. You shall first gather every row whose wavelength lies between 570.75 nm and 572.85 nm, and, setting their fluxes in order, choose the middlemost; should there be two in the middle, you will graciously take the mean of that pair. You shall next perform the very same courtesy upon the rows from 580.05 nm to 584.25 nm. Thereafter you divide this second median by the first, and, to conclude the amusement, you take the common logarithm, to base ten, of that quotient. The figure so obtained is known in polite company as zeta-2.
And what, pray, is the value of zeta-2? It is -0.022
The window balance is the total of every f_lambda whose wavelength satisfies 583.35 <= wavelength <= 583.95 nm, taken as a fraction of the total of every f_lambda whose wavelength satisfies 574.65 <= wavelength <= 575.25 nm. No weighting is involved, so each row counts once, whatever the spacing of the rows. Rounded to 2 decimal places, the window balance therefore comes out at 1.04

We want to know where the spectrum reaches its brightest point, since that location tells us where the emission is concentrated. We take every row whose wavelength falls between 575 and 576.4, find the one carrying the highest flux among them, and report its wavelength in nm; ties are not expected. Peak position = 575.4 nm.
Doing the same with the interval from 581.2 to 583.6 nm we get 583.5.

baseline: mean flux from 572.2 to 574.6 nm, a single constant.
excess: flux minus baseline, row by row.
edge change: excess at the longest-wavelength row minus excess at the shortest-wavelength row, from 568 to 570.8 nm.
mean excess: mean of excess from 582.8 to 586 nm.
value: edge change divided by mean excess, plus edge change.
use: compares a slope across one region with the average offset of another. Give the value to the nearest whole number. 0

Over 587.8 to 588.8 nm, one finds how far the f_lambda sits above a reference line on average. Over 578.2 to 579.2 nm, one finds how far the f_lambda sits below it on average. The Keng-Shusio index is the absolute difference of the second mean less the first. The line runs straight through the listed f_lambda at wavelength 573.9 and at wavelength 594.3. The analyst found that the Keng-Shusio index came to 0.092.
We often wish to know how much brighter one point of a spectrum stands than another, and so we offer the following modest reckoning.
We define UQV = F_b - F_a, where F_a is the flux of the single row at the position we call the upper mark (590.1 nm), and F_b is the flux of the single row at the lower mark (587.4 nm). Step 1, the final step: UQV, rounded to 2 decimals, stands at -0.11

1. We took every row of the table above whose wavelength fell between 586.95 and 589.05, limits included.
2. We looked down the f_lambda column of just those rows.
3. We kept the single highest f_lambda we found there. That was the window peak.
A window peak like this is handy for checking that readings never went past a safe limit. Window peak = 2.53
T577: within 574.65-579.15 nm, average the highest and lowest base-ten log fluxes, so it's 0.374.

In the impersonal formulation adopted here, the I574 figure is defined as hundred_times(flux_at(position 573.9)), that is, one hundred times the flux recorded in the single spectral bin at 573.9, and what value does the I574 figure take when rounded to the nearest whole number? 246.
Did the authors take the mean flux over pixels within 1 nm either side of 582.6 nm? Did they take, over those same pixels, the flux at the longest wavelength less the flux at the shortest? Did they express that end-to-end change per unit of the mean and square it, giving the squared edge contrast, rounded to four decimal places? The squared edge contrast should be 0.0119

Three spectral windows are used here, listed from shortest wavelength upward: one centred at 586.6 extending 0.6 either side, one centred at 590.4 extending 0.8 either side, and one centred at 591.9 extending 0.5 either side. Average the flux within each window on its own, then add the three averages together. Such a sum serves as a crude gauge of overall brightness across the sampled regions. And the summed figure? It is 7.30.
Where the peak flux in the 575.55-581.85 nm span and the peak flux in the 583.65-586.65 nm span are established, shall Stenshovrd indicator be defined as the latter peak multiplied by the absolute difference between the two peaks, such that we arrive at 0.27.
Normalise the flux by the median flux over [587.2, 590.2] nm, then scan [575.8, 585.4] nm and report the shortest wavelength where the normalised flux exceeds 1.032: 576.0 nm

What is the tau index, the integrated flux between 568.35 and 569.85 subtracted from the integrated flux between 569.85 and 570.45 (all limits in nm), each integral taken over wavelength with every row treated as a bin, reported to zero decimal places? -2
